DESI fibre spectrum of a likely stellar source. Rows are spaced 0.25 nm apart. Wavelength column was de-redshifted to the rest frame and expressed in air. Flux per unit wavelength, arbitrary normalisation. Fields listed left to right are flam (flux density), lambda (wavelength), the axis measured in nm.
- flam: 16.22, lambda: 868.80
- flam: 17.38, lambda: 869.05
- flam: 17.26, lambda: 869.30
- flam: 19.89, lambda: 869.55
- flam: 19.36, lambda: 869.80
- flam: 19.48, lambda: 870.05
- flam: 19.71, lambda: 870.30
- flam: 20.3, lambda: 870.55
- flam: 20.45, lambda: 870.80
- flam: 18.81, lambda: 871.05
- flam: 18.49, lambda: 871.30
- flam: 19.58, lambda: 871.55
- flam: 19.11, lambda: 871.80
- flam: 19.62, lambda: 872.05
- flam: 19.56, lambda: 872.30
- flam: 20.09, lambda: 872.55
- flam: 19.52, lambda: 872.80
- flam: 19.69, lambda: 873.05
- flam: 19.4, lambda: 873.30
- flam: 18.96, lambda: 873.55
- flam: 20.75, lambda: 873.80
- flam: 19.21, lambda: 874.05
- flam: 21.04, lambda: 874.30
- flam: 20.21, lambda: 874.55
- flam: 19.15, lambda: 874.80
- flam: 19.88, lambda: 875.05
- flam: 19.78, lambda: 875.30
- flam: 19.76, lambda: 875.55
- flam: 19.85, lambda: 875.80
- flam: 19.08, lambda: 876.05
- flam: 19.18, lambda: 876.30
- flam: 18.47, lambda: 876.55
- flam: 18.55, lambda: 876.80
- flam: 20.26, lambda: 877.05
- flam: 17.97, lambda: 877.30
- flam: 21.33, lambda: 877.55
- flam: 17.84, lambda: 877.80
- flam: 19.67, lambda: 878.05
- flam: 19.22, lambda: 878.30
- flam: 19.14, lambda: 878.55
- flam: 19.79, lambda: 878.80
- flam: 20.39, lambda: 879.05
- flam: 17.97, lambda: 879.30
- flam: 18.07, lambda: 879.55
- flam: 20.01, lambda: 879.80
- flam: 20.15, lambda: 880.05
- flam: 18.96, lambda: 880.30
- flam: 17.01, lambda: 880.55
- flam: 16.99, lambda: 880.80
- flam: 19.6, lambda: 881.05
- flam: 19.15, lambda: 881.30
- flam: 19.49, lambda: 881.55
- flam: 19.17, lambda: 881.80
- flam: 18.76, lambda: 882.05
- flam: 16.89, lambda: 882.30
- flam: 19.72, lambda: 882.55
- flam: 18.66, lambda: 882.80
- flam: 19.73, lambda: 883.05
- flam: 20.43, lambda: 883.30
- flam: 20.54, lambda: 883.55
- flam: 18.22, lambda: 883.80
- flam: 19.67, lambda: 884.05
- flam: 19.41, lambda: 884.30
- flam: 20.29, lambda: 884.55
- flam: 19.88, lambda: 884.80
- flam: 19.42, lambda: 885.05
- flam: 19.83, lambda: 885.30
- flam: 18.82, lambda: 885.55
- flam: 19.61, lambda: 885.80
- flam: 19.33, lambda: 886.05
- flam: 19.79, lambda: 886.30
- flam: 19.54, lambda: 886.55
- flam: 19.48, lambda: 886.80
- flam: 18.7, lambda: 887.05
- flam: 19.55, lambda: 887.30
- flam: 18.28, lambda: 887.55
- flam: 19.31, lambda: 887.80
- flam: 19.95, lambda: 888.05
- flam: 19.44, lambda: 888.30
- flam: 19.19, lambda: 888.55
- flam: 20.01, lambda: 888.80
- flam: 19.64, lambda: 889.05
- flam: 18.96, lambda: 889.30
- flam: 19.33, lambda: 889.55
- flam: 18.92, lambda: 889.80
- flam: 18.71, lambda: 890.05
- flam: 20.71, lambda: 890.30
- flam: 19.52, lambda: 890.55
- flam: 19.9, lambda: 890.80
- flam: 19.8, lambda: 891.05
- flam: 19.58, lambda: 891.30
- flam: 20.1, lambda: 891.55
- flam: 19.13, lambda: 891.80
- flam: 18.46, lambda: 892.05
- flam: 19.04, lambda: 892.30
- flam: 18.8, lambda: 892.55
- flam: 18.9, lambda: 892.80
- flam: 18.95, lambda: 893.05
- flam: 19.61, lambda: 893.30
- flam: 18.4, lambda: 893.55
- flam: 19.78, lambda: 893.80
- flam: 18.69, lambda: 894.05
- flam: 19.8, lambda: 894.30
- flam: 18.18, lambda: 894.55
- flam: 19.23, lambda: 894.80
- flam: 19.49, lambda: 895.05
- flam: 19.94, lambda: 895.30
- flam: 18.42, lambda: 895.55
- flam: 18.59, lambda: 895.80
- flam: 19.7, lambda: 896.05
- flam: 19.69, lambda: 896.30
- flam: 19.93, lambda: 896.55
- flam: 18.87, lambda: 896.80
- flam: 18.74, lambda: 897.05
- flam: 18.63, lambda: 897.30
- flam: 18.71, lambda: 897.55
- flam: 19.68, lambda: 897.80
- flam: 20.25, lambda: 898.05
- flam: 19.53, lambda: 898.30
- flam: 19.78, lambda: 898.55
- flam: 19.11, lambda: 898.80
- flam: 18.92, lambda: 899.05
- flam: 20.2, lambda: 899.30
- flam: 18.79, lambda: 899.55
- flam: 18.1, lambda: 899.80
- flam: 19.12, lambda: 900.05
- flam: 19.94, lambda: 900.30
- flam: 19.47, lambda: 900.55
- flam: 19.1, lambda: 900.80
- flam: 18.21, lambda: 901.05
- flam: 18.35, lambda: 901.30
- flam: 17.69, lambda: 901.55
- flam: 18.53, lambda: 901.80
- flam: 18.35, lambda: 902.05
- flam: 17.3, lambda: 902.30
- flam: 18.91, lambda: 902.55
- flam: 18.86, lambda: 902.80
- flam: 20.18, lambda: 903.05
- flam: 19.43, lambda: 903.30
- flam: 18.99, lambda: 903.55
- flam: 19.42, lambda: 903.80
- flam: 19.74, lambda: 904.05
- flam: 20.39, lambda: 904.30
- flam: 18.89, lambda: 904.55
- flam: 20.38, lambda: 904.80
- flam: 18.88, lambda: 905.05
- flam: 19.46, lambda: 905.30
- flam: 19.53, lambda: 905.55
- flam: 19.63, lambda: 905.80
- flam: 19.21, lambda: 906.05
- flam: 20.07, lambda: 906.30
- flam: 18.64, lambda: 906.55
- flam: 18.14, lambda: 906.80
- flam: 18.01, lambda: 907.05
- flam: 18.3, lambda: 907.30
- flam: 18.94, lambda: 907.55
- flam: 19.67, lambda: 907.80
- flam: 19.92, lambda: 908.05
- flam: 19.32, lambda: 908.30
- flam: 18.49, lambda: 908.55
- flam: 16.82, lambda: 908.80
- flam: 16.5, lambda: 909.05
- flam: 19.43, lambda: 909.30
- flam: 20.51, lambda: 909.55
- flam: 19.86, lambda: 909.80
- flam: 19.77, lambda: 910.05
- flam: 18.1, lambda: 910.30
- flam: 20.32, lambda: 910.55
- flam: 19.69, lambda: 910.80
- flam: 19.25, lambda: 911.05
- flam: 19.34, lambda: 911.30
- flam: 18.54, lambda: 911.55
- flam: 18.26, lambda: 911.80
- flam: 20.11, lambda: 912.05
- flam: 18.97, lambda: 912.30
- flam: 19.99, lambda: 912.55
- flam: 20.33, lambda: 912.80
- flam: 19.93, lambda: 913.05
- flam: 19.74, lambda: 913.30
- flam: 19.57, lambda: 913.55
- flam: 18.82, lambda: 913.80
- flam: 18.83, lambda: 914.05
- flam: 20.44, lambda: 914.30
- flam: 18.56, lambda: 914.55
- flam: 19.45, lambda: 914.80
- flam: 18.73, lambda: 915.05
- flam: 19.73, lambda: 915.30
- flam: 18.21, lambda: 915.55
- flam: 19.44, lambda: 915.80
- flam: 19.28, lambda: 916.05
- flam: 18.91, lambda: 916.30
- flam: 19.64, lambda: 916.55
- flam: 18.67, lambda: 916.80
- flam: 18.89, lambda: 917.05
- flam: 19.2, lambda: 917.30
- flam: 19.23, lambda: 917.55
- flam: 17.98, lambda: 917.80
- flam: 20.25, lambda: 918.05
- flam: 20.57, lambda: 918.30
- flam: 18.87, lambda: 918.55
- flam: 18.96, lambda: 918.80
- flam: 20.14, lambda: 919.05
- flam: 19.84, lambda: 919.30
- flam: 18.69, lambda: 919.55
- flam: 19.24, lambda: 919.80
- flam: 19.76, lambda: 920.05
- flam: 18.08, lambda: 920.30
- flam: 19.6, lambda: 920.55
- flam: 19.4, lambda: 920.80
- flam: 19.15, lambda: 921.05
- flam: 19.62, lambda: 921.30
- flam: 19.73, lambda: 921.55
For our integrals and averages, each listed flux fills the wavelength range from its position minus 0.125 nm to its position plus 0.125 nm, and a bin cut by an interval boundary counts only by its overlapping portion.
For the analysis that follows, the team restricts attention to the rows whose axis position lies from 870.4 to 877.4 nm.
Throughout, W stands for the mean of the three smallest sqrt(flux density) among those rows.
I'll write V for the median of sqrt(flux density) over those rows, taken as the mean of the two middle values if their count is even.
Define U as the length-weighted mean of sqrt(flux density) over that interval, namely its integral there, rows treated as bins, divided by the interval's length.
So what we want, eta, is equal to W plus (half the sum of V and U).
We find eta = 8.70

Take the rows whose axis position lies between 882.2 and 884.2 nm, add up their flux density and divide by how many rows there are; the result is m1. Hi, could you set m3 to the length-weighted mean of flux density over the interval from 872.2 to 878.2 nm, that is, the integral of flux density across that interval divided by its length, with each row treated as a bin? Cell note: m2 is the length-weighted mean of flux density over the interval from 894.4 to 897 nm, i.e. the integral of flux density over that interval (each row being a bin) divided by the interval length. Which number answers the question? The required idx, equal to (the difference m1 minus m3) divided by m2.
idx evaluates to -0.016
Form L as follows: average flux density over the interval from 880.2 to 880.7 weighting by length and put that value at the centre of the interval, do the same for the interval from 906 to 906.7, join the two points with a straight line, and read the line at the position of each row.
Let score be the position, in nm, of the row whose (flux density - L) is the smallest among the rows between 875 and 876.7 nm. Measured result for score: 876.55 nm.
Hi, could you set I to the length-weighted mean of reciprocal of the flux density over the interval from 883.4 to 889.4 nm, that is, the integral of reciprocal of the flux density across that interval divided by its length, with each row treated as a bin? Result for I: 0.0514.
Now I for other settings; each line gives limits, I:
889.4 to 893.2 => 0.0518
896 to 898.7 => 0.0516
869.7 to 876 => 0.0509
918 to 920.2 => 0.0512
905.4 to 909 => 0.0532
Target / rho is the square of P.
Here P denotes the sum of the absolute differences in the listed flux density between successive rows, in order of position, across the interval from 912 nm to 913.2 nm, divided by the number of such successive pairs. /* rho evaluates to 0.53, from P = 0.7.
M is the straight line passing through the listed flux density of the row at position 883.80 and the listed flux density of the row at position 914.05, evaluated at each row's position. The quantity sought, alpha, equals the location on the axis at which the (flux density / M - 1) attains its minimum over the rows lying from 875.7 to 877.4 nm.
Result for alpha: 877.30 nm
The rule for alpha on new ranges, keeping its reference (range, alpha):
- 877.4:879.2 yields 877.80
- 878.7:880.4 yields 879.30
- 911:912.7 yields 911.80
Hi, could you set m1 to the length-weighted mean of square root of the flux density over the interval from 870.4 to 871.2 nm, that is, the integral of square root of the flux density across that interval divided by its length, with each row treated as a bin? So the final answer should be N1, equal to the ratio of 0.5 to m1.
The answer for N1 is 0.1124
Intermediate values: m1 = 4.45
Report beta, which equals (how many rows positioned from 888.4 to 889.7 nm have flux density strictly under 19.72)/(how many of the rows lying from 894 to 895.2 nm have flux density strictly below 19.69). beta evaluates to 1.0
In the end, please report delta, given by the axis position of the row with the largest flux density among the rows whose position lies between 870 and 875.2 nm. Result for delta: 874.30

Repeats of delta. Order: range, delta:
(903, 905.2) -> 904.30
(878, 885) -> 883.55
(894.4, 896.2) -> 895.30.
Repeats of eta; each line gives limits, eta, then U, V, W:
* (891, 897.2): 8.66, 4.38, 4.37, 4.28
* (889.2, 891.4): 8.76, 4.42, 4.42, 4.34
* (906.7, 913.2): 8.52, 4.37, 4.40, 4.14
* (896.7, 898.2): 8.68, 4.38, 4.34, 4.32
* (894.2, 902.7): 8.57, 4.36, 4.36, 4.21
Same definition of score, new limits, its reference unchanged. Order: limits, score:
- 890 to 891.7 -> 890.05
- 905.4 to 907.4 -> 907.05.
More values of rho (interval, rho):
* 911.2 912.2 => 0.95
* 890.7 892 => 0.20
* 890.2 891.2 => 0.31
